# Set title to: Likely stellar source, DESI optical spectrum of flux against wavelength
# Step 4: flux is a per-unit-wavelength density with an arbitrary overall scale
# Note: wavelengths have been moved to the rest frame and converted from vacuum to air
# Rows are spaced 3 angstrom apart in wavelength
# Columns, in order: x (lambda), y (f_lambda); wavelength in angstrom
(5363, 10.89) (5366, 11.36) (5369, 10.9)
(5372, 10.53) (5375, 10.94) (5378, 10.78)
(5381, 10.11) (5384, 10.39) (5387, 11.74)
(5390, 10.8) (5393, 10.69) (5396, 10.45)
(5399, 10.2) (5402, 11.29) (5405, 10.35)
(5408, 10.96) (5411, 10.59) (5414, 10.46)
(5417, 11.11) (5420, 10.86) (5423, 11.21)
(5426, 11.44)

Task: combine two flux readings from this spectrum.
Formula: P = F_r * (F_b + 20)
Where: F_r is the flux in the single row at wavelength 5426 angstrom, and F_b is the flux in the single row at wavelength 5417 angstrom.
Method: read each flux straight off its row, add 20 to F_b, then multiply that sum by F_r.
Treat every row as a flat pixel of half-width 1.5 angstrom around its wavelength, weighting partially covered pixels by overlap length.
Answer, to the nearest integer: 356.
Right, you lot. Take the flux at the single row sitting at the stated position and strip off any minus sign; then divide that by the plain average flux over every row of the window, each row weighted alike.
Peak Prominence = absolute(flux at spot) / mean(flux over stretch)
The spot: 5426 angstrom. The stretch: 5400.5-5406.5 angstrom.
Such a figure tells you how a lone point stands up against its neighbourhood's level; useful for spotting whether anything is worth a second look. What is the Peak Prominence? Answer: 1.06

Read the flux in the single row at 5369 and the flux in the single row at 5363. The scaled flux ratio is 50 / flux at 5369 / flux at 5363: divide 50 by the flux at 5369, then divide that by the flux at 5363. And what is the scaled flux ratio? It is 0.421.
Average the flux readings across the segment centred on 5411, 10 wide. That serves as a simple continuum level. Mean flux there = 10.7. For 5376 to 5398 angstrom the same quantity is 10.7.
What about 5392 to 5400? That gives 10.4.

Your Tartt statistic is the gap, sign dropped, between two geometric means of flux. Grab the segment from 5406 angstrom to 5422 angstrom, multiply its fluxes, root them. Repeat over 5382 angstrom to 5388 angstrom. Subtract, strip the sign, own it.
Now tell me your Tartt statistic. 0.25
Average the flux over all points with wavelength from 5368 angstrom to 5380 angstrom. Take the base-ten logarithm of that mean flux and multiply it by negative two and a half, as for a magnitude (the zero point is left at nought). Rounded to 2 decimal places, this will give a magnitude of -2.58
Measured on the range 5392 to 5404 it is -2.57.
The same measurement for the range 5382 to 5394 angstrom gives -2.59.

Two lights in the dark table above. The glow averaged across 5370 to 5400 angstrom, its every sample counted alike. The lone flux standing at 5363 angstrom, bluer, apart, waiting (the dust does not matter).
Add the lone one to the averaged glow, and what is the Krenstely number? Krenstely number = 21.6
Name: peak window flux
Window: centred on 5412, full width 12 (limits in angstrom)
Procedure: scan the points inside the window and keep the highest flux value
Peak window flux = 11.11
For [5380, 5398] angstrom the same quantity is 11.74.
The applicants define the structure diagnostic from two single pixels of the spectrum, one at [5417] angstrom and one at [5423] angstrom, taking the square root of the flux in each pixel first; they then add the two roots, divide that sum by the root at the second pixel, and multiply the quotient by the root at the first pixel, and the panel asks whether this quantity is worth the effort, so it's 6.65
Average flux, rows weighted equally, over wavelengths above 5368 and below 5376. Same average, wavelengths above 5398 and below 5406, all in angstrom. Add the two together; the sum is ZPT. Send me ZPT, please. 21.4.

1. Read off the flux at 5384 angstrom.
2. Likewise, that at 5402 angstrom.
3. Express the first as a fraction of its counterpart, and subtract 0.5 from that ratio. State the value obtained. 0.42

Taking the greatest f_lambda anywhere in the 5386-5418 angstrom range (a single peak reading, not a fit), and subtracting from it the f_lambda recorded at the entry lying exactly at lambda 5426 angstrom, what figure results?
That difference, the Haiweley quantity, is 0.3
